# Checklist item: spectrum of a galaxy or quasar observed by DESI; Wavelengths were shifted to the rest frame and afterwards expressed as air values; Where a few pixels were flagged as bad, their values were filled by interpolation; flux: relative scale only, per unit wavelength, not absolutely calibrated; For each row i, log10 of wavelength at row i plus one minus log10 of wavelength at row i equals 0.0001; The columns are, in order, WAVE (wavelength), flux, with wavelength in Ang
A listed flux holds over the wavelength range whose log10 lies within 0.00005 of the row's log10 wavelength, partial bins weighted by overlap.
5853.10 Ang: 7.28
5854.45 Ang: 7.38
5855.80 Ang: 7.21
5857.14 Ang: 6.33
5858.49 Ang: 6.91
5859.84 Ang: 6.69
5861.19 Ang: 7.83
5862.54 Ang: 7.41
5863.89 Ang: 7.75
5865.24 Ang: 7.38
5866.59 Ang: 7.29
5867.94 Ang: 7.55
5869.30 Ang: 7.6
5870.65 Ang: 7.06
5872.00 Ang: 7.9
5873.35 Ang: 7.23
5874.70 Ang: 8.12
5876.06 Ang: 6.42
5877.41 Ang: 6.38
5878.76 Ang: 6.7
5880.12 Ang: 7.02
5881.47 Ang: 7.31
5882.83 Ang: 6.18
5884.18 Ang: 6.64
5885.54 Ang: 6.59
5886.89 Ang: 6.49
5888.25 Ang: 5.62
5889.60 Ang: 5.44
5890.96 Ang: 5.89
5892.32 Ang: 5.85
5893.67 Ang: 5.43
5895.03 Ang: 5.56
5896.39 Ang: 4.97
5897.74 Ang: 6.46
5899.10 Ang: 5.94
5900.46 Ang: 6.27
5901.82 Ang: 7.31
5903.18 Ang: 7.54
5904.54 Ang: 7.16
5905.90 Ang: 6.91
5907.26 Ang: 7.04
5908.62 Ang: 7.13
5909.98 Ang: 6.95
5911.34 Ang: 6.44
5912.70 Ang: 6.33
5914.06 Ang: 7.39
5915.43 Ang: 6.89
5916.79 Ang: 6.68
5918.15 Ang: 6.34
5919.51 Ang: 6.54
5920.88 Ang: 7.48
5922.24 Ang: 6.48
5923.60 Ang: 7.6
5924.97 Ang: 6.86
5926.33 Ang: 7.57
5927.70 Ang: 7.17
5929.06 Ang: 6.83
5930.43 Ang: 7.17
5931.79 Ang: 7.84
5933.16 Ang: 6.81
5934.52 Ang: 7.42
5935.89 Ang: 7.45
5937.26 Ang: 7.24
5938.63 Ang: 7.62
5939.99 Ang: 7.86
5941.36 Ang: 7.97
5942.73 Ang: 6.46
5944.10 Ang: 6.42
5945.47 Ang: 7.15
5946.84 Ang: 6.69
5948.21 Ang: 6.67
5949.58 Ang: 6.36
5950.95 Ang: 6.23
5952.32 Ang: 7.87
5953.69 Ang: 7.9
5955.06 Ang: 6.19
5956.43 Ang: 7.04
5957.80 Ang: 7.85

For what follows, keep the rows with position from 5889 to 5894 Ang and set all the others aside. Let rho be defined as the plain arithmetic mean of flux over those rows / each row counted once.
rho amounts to 5.7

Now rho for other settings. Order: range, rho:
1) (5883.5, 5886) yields 6.6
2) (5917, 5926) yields 6.9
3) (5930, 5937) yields 7.3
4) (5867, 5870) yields 7.6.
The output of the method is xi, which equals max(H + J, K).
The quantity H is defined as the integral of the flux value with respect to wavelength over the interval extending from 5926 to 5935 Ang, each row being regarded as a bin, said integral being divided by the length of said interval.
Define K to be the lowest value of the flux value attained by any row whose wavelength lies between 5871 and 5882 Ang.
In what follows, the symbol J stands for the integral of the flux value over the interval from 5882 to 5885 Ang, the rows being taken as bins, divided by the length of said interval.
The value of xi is 13.7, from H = 7.2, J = 6.4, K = 6.38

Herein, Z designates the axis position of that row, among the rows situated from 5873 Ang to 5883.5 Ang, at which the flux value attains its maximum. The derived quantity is 5874.70 Ang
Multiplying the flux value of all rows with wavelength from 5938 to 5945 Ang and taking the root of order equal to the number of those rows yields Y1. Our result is 7.2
